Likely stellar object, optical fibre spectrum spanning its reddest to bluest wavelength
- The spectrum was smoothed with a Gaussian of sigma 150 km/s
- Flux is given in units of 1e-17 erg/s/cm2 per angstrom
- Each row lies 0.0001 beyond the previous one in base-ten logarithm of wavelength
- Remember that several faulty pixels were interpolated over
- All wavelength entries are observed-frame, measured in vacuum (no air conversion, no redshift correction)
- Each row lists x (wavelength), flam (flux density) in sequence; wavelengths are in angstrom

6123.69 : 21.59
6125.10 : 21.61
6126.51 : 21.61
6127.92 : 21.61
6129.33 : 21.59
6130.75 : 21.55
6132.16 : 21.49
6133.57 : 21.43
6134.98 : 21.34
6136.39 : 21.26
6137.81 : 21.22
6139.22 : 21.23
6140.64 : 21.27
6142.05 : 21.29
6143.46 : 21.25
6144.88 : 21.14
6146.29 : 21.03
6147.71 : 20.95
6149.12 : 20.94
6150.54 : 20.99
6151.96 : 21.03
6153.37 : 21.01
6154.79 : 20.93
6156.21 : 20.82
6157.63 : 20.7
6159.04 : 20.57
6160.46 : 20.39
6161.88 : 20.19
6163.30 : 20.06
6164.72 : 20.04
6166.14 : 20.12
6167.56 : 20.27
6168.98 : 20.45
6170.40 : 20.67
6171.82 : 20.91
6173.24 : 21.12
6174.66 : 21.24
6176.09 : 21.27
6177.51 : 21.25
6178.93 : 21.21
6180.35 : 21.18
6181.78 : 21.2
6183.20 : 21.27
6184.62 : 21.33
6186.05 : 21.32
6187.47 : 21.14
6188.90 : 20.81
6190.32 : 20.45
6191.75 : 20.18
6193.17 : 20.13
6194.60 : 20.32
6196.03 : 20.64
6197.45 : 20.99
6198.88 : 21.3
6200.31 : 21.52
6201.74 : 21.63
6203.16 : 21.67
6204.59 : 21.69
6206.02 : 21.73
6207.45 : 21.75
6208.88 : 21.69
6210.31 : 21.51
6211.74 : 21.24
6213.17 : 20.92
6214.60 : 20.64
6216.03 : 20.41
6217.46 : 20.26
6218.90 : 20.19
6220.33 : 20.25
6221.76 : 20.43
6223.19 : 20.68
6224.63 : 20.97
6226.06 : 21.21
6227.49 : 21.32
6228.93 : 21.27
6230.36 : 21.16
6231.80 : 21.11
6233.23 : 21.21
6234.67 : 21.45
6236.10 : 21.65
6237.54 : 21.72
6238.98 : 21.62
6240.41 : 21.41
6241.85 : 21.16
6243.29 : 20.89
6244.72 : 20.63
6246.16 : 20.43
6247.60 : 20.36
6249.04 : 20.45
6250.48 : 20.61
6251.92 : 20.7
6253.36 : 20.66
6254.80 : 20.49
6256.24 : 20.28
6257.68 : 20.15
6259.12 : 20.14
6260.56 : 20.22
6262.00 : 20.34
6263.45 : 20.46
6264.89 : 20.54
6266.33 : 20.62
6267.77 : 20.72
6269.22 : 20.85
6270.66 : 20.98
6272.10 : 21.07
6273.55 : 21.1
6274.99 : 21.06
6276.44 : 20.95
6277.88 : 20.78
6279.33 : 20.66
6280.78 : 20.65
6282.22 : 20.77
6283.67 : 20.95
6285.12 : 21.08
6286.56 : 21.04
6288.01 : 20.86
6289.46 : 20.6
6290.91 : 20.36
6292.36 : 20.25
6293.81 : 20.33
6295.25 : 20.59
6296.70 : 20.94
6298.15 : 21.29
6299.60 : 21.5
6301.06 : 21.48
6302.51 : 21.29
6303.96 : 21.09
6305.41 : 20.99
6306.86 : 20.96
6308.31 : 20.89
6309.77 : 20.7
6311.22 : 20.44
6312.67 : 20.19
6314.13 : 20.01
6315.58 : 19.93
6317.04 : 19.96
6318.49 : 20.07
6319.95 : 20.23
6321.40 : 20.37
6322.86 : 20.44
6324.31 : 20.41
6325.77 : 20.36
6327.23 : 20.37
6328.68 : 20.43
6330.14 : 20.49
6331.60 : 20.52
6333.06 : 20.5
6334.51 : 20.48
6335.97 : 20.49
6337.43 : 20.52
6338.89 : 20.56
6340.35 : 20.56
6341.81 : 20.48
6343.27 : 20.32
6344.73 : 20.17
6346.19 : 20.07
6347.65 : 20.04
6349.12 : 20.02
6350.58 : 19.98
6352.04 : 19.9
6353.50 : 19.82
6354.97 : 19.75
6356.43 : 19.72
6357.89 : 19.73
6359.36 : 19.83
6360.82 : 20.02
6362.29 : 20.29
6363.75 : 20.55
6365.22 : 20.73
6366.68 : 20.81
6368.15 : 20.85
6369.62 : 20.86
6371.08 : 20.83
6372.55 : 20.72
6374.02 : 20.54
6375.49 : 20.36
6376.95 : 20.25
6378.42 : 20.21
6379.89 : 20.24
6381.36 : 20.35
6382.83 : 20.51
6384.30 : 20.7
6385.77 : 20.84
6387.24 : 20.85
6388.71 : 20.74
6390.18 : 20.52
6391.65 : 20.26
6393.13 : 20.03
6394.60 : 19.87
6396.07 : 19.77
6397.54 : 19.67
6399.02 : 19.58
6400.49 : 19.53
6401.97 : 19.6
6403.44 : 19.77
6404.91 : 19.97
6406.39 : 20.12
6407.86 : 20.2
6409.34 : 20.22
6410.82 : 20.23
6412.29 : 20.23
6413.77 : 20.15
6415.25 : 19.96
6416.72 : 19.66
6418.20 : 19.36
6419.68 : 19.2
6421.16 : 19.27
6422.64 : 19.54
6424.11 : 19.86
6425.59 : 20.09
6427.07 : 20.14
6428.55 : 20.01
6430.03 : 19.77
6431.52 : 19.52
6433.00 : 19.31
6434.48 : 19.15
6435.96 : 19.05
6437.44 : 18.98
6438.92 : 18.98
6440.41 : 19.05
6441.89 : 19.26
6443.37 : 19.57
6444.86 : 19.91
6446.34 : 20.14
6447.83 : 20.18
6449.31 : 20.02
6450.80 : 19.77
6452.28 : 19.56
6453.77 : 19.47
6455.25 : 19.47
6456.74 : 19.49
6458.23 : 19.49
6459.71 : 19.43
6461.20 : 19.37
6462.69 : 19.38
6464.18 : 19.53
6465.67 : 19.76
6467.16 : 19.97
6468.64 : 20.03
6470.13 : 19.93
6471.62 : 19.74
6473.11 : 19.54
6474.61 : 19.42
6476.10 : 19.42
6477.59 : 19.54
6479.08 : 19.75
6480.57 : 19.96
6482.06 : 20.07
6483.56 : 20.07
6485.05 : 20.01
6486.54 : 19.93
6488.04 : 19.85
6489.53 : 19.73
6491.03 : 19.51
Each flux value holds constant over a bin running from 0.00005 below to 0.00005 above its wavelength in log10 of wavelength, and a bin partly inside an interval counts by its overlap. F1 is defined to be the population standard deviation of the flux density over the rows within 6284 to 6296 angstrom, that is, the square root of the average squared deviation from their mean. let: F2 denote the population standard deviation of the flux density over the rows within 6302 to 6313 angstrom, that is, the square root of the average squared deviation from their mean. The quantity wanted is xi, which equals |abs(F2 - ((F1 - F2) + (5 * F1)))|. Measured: 1.14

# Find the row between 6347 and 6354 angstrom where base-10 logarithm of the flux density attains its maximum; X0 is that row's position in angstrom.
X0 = 6347.65 angstrom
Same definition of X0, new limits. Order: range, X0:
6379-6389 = 6387.24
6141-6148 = 6142.05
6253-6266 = 6253.36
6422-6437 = 6427.07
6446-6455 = 6447.83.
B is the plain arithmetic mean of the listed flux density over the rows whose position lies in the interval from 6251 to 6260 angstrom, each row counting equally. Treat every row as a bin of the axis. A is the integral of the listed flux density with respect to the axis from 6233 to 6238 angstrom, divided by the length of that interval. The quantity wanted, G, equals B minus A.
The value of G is -1.1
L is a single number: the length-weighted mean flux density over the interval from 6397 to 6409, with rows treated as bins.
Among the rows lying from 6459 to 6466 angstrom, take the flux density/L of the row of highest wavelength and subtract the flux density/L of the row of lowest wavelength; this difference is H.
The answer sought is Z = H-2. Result -1.98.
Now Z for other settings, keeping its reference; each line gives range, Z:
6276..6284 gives -2.00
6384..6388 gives -1.99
